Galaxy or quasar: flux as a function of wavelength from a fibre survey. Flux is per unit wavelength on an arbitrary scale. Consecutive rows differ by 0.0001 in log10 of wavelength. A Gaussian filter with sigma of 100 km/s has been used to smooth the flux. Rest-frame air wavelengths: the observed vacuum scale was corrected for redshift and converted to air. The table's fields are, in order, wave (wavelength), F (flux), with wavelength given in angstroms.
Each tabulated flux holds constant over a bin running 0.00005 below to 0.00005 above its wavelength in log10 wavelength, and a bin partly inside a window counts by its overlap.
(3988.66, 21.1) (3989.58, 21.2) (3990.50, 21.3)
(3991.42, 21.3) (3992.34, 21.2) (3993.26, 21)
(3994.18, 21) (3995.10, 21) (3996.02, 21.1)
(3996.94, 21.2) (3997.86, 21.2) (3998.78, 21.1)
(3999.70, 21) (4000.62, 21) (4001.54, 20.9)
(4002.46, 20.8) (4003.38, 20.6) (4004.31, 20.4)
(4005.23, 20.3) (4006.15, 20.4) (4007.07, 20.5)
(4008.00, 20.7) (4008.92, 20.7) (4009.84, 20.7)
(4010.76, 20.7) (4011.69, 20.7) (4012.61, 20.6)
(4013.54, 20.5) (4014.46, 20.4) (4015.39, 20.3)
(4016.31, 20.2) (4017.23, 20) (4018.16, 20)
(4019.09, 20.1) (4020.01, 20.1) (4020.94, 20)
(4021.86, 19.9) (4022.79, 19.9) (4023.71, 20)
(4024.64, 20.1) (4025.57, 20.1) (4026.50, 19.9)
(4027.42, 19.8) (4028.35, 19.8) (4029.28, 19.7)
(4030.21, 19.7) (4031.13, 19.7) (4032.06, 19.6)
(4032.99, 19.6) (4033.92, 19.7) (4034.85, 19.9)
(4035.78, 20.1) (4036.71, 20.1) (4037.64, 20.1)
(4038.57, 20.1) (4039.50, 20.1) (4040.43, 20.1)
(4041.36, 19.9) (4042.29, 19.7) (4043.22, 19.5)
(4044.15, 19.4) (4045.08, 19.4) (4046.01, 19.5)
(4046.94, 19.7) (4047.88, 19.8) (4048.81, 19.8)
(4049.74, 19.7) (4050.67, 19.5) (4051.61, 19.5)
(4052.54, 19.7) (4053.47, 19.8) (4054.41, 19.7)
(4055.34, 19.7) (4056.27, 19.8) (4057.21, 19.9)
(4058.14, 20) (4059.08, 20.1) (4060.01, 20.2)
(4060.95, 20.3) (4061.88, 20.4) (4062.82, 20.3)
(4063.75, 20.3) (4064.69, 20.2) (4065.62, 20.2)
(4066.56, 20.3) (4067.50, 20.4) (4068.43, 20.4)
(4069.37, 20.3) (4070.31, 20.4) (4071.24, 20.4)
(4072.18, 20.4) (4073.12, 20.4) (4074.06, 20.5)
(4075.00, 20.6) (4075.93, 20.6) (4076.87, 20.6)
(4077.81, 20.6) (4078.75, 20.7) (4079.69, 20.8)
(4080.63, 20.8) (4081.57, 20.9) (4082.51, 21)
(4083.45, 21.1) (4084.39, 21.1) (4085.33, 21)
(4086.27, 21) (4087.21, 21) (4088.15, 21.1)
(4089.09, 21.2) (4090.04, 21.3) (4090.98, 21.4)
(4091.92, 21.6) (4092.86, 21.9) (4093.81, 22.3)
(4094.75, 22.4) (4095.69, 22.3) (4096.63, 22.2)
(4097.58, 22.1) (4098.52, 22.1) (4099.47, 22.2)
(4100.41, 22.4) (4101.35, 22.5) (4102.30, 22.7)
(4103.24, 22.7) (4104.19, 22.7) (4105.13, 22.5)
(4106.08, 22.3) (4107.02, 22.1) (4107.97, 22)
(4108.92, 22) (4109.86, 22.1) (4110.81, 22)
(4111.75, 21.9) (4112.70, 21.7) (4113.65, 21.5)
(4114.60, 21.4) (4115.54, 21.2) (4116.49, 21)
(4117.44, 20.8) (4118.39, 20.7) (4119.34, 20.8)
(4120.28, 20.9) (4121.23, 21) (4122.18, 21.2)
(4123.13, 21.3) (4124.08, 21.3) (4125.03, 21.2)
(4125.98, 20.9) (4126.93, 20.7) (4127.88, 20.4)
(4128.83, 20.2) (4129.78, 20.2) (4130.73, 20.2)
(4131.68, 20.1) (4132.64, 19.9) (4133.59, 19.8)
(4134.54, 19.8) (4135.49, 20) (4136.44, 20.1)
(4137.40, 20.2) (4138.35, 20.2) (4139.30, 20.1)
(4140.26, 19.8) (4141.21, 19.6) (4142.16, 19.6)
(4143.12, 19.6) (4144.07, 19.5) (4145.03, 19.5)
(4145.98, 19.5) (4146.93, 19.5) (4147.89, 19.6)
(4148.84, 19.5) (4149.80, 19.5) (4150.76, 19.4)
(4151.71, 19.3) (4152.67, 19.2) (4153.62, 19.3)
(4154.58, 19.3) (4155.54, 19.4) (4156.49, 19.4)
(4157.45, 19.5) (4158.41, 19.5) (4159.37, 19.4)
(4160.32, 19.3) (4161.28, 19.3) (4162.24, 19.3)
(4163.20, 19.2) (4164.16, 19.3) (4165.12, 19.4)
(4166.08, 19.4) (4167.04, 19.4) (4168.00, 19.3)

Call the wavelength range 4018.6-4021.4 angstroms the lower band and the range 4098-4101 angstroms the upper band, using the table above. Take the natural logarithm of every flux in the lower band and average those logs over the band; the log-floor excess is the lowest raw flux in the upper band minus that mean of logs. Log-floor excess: 19.10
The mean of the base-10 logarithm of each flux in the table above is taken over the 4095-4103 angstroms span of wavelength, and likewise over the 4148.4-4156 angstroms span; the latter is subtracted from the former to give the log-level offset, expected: 0.06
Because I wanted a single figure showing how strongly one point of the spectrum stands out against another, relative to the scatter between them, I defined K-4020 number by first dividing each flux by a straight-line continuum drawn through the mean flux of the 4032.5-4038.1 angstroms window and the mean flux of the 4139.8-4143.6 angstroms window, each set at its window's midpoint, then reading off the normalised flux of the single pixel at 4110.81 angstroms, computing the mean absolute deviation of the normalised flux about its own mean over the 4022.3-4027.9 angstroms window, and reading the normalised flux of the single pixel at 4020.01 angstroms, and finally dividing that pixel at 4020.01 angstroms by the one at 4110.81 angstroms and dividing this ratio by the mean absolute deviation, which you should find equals 182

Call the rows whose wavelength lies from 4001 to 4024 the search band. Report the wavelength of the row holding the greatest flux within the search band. 4001.54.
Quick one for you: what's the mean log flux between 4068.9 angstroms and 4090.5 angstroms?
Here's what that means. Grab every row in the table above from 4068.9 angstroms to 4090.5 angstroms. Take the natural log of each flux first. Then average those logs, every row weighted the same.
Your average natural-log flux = 3.03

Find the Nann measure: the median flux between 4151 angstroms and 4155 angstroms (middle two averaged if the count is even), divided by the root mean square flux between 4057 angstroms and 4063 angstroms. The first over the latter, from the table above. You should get 0.96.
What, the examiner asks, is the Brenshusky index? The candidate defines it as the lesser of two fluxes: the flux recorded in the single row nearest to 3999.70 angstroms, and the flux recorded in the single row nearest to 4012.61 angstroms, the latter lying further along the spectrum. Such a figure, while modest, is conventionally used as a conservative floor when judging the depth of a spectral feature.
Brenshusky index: 20.6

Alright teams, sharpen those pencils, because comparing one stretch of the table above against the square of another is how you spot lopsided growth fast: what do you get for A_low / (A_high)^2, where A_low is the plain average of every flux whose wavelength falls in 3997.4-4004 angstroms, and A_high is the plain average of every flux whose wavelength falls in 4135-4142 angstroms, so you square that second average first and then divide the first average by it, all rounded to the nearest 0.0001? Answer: 0.0524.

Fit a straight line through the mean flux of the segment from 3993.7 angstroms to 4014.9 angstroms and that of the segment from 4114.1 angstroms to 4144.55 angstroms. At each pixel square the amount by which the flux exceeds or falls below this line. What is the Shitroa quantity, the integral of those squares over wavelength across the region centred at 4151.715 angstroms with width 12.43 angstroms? 11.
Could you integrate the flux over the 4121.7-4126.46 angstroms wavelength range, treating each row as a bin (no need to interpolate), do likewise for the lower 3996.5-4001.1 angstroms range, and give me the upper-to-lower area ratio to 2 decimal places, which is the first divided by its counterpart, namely 1.04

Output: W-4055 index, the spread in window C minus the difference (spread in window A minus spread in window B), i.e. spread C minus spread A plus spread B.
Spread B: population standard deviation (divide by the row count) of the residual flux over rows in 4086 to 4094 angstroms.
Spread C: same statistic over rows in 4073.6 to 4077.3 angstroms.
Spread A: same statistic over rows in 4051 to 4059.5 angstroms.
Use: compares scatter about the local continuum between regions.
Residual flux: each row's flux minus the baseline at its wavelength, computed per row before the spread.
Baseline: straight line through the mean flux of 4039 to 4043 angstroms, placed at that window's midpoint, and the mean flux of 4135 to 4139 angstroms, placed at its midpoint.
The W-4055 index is 0.29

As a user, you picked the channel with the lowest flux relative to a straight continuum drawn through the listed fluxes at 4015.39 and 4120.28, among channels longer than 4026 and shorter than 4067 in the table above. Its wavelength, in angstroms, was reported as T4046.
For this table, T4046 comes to 4045.08 angstroms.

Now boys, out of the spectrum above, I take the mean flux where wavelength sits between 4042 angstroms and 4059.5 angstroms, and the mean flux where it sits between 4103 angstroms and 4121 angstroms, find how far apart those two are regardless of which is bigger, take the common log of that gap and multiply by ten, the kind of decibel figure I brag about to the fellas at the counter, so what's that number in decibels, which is 3.0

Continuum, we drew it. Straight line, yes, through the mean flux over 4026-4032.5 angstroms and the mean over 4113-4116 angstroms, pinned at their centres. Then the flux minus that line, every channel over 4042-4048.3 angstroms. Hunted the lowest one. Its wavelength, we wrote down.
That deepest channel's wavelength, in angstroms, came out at 4045.08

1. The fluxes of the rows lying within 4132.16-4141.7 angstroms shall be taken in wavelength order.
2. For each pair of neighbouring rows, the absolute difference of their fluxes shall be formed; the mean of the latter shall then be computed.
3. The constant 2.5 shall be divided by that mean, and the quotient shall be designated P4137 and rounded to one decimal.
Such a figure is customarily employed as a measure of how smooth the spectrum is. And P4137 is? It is 20.5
